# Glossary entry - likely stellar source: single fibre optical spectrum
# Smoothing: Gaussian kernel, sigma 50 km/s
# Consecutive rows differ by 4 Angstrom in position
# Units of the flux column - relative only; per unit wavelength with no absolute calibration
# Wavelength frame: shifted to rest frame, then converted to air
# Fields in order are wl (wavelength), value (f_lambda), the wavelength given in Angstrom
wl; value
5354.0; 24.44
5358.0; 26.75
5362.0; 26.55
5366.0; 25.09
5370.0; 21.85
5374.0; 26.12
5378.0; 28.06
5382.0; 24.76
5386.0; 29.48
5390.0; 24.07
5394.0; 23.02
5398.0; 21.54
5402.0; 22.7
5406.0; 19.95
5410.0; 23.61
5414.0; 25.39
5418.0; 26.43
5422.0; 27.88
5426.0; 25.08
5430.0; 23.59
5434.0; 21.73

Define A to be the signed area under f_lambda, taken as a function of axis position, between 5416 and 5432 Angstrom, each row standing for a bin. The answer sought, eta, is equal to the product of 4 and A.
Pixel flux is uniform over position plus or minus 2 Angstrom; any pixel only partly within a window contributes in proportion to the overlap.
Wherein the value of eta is 1648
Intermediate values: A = 412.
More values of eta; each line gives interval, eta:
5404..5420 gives 1526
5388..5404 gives 1461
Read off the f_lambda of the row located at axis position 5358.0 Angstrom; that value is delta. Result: 26.75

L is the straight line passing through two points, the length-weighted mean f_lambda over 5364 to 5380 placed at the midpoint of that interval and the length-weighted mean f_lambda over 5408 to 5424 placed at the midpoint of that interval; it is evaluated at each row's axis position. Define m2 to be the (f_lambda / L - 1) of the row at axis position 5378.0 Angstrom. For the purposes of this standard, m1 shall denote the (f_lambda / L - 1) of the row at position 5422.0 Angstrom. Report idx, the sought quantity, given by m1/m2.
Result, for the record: 0.7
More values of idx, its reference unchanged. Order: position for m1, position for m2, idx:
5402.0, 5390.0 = 2.0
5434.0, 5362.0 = -3.0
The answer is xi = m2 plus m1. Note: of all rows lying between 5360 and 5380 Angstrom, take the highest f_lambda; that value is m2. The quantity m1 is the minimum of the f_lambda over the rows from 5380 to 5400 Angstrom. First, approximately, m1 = 21.54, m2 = 28.06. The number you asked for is 49.6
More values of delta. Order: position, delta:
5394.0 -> 23.02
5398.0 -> 21.54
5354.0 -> 24.44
